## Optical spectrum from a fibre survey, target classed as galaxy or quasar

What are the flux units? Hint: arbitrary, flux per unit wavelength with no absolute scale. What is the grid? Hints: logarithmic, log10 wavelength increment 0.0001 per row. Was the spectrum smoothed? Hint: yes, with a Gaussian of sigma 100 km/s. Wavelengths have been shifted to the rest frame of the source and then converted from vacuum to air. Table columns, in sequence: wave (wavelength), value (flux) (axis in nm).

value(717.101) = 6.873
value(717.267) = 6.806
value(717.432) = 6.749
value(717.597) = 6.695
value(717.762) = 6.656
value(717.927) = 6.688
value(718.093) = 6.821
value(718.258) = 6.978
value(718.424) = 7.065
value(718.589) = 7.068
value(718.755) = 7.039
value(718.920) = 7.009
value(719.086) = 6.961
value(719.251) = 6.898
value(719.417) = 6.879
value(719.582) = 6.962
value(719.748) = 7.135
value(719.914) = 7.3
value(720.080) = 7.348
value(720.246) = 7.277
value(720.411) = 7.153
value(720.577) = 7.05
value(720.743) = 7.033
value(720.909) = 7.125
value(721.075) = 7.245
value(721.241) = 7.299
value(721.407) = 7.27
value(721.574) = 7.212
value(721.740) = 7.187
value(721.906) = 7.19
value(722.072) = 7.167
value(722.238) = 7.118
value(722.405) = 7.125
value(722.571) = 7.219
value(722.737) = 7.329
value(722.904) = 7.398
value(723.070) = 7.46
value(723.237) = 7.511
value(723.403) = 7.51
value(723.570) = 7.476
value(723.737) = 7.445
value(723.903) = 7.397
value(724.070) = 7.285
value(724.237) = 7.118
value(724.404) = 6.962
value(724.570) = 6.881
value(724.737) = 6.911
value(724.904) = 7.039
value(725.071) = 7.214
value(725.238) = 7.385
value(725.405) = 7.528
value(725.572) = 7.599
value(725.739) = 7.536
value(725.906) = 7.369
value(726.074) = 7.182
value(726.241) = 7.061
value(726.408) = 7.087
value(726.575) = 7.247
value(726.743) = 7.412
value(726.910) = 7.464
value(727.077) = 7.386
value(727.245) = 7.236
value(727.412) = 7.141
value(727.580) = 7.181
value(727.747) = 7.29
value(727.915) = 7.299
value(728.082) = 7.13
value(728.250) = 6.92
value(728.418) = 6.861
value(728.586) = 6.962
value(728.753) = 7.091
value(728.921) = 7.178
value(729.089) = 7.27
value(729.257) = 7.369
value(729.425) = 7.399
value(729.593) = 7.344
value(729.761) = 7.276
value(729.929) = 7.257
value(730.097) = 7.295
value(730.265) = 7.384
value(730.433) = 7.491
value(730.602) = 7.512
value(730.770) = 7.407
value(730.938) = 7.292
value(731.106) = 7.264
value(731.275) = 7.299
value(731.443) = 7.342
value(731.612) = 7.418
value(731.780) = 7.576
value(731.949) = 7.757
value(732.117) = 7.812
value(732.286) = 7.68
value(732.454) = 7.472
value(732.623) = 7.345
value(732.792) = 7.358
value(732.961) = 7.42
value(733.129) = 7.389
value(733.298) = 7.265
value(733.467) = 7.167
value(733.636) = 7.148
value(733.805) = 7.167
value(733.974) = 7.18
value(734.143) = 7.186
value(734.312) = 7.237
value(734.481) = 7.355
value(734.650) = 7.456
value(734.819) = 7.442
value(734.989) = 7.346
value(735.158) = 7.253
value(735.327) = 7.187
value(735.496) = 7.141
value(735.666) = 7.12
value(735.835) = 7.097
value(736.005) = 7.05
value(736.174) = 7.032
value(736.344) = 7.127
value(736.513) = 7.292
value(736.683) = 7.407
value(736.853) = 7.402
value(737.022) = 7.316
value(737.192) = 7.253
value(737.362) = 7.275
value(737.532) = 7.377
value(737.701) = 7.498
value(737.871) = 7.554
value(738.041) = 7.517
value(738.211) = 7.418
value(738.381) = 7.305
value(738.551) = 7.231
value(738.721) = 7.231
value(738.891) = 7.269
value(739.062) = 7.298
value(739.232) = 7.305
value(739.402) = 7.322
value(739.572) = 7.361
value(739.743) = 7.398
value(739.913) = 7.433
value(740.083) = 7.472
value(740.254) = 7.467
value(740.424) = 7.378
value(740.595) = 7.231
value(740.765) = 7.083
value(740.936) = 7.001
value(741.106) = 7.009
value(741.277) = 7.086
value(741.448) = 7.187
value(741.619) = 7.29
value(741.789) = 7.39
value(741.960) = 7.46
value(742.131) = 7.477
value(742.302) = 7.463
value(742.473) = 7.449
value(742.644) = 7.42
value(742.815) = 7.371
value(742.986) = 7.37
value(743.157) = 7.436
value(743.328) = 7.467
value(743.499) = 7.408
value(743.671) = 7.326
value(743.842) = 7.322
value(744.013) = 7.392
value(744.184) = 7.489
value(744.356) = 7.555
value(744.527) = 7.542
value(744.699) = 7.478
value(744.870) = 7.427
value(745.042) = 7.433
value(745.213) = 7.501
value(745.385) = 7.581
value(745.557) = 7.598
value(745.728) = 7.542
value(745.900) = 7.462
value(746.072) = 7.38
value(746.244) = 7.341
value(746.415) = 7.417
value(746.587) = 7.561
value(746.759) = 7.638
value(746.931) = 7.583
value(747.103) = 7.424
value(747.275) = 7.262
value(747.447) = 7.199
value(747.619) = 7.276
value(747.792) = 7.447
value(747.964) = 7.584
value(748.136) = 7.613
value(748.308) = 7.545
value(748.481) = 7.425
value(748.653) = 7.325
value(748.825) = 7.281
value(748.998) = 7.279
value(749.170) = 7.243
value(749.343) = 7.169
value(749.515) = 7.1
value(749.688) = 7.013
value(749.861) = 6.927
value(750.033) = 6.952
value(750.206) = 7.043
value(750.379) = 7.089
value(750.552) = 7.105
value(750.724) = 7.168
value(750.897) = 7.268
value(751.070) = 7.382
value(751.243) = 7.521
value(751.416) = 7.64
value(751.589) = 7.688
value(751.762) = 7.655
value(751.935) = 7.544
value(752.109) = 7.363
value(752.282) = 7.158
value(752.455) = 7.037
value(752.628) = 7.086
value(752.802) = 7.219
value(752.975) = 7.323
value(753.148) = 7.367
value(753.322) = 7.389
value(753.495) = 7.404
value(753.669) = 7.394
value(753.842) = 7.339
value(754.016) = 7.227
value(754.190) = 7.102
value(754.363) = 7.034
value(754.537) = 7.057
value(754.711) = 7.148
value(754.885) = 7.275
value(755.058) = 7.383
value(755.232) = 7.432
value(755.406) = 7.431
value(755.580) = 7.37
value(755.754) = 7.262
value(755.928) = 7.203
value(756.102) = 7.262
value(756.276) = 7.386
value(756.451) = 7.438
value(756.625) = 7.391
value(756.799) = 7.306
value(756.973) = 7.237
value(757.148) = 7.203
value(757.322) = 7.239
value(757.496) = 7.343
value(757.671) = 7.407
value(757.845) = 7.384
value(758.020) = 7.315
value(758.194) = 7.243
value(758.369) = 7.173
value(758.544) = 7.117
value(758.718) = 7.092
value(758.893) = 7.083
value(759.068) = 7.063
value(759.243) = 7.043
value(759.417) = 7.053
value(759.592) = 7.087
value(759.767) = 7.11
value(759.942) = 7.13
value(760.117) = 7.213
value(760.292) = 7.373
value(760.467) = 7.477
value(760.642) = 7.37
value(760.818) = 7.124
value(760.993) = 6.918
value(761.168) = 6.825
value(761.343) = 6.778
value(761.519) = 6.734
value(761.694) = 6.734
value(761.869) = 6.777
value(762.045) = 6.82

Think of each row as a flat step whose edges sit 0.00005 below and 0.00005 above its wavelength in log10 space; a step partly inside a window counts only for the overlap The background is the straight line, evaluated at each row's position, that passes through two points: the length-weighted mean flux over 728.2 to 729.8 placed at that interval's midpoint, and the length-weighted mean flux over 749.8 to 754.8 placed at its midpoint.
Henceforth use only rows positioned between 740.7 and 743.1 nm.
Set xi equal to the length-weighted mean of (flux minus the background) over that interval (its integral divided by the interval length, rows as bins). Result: 0.07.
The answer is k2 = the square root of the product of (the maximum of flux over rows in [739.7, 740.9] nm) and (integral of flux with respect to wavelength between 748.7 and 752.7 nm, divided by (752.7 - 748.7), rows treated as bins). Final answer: 7.36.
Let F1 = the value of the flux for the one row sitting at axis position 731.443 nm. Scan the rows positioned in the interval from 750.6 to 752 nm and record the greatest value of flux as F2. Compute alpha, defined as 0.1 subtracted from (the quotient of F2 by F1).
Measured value 0.95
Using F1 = 7.342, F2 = 7.688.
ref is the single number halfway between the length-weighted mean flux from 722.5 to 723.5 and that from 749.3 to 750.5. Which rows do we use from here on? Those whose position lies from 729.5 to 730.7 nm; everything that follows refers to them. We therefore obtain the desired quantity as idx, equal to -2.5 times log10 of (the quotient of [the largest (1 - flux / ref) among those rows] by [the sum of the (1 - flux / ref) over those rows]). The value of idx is 3.7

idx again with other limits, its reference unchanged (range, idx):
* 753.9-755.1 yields 0.6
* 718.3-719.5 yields 1.7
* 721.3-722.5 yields 1.1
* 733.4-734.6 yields 0.5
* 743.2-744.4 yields 2.9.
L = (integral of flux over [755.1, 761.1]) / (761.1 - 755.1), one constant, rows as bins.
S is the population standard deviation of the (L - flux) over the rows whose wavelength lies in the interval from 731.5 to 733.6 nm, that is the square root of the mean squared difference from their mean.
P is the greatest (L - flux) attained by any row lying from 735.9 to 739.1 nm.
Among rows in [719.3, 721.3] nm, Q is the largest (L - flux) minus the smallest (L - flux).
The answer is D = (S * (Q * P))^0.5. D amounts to 0.14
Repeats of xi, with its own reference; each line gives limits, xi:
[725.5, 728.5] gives 0.08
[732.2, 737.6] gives 0.09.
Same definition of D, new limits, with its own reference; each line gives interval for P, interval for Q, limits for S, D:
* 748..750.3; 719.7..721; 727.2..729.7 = 0.13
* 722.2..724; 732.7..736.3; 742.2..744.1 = 0.05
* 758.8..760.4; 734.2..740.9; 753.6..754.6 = 0.12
